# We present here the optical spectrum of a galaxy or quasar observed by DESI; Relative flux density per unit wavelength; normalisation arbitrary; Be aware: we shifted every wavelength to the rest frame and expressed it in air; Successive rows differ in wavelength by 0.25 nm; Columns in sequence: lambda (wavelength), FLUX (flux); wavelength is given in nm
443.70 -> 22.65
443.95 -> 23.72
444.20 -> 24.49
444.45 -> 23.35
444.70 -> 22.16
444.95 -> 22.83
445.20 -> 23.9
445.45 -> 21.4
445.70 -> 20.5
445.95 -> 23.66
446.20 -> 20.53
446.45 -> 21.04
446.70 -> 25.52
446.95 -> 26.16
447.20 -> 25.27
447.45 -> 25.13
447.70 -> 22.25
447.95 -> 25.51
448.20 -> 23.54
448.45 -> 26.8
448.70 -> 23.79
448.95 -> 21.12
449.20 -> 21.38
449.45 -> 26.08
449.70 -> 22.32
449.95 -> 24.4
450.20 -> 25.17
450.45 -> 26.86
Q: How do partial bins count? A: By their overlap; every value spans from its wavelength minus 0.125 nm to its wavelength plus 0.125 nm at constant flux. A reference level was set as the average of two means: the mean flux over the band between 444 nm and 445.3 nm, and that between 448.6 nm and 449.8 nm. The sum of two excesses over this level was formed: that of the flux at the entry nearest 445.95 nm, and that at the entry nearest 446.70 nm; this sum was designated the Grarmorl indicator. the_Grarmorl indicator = 2.9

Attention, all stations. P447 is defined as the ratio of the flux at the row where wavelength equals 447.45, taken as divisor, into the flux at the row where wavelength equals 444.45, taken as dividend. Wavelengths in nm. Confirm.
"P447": 0.93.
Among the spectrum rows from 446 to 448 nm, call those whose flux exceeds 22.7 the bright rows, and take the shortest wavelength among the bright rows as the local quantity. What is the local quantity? 446.70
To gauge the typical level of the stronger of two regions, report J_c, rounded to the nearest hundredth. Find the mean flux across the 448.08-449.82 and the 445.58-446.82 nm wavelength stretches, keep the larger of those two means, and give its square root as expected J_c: 4.86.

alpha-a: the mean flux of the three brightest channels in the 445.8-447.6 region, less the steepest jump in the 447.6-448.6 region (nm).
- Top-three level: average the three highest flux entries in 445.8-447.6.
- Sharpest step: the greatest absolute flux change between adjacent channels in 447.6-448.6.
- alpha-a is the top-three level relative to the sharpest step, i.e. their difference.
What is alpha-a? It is 22.4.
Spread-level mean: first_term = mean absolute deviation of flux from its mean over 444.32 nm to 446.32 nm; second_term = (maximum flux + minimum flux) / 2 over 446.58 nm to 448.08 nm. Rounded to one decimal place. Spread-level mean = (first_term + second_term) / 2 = 12.7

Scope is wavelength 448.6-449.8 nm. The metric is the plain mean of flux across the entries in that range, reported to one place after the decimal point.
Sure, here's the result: 22.9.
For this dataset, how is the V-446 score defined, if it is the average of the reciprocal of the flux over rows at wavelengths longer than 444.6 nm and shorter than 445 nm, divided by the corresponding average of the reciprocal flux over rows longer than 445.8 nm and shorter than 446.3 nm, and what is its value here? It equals 0.98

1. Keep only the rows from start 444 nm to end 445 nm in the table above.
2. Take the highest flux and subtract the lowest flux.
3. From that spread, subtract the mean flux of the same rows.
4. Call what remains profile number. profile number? -20.9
